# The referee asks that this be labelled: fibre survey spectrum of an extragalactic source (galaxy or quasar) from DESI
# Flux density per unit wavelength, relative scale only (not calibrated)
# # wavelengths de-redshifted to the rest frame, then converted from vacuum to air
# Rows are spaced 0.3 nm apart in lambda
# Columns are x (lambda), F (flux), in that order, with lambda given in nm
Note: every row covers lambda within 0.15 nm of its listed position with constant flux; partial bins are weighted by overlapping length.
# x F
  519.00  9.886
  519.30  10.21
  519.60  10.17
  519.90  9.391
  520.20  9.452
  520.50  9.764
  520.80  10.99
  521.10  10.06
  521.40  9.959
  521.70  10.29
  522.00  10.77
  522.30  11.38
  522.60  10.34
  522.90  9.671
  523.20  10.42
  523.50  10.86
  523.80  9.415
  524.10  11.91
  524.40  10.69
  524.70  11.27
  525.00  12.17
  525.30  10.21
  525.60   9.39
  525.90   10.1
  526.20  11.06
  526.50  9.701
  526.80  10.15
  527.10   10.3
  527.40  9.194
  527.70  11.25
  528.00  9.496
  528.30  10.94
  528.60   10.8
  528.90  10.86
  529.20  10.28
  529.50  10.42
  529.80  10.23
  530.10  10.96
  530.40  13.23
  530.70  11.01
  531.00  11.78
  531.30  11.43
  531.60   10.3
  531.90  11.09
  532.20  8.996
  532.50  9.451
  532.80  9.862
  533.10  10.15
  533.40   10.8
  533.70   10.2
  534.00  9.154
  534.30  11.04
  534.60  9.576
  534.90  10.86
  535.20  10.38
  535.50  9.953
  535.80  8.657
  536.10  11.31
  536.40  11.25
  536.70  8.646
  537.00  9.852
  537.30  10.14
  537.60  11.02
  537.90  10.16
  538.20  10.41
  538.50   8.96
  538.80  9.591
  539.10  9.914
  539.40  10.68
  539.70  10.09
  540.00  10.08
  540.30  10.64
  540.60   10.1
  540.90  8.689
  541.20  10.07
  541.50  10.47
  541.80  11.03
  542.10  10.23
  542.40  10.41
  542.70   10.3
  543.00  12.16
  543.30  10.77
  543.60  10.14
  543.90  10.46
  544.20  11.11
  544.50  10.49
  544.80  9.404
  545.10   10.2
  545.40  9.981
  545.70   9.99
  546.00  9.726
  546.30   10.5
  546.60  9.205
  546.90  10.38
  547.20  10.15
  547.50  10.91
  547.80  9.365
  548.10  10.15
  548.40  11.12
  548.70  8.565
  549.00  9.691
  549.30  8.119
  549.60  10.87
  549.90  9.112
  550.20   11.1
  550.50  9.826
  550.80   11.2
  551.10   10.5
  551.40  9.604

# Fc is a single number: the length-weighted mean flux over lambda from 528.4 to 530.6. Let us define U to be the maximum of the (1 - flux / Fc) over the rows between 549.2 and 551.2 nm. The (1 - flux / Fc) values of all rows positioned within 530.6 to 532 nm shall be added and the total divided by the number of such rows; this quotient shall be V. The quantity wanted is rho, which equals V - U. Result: -0.27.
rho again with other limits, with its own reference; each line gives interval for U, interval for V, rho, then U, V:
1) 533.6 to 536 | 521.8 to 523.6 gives -0.17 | 0.21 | 0.036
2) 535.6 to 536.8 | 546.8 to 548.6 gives -0.15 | 0.21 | 0.057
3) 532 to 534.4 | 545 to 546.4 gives -0.10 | 0.18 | 0.081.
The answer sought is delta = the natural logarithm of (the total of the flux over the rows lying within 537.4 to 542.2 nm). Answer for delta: 5.1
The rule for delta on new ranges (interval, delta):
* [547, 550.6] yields 4.8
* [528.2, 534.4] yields 5.4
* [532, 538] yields 5.3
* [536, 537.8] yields 4.1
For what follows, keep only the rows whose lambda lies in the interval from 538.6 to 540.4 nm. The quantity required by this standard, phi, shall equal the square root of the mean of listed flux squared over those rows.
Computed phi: 10.2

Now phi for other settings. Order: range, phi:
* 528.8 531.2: 11.1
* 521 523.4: 10.4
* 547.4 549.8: 9.9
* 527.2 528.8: 10.4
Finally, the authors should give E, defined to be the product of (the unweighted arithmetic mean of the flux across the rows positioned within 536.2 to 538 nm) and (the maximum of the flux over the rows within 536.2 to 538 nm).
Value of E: 115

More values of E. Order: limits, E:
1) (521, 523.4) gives 118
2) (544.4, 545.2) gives 105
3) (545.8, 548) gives 109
